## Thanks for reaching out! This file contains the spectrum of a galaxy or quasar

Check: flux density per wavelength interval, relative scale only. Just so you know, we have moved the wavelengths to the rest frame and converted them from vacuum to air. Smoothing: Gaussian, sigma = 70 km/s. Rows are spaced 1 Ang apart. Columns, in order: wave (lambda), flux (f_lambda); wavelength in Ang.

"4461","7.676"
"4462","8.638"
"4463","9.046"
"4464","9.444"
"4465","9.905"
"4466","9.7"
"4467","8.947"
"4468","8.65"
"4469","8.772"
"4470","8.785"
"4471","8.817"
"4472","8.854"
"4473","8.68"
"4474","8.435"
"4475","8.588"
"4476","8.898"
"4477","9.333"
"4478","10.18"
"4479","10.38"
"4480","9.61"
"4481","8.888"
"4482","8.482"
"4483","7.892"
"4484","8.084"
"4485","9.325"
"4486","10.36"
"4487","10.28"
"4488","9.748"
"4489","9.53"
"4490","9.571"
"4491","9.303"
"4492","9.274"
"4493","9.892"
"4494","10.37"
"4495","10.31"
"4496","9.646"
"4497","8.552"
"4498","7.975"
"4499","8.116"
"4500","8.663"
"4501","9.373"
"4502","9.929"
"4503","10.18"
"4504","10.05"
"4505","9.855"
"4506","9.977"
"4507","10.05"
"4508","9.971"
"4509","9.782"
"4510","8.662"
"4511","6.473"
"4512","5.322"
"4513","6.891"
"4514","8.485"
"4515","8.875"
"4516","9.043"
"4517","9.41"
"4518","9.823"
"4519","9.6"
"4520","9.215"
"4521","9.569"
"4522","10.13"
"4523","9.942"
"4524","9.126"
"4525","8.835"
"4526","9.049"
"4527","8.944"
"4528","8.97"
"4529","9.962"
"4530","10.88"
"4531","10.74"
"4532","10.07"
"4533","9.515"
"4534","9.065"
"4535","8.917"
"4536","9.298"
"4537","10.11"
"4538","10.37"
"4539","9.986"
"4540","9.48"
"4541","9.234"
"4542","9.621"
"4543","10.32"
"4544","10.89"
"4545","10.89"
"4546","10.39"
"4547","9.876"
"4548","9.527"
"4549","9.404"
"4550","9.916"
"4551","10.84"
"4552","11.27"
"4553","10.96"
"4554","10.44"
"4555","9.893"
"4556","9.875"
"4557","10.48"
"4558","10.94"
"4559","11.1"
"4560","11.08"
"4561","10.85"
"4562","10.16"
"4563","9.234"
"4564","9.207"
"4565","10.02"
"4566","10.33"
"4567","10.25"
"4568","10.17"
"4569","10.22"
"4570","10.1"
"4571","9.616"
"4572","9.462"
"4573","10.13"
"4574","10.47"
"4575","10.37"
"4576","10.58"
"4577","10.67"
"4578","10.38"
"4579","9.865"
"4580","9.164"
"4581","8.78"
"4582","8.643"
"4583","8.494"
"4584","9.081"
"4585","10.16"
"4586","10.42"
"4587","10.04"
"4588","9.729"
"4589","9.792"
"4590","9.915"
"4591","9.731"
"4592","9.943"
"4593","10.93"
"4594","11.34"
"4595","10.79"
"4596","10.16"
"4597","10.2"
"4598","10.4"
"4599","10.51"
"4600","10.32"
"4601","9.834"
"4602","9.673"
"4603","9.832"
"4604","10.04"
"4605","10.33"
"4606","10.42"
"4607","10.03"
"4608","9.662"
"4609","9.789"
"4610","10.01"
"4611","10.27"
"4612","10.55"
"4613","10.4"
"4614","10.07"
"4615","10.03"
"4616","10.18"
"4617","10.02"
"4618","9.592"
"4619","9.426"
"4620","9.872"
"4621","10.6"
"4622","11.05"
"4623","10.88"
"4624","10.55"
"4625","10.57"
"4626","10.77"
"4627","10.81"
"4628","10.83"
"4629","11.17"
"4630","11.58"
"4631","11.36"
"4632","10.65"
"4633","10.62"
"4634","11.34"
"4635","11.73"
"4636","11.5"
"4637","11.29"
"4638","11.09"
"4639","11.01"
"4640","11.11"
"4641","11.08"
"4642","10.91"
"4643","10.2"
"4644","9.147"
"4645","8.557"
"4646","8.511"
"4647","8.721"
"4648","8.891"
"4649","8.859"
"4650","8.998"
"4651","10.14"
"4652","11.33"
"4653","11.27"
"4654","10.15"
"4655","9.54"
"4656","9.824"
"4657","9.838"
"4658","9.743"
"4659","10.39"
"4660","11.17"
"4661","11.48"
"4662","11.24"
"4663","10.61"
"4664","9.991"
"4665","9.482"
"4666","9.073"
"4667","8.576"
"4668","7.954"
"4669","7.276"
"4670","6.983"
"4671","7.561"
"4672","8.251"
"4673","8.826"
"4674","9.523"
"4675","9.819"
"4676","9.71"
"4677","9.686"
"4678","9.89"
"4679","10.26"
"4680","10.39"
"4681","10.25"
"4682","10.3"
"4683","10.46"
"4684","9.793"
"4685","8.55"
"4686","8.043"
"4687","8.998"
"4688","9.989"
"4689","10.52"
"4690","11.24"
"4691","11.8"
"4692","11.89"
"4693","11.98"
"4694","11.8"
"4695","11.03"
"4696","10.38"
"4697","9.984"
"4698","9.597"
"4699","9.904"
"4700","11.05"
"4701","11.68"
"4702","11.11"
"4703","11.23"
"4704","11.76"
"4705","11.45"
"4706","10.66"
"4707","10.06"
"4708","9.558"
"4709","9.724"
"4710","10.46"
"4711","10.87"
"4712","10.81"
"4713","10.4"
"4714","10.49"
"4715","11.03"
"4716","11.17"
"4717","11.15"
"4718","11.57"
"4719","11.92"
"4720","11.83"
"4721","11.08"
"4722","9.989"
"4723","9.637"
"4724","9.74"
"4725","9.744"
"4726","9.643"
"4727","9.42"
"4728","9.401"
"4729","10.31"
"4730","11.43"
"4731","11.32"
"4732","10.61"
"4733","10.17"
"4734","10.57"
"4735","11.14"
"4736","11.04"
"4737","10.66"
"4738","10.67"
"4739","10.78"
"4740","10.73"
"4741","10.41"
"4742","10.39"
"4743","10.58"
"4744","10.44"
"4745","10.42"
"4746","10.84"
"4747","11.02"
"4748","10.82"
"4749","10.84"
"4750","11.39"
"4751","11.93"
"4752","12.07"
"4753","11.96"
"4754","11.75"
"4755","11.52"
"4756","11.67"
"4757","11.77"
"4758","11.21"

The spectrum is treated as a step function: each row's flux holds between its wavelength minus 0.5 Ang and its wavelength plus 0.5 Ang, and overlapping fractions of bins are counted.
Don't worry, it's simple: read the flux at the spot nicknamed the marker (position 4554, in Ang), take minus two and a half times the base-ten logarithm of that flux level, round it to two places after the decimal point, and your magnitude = -2.55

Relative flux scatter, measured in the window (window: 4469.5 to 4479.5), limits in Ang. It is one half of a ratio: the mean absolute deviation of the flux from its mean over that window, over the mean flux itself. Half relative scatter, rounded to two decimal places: 0.03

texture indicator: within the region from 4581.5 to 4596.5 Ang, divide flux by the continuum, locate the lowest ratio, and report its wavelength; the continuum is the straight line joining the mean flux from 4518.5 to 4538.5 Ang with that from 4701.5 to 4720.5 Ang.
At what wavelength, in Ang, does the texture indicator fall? 4583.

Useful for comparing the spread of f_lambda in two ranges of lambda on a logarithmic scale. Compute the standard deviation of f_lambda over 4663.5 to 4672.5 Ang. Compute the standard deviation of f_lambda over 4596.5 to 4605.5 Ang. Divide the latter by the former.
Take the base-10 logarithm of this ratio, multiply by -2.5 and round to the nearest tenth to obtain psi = 1.4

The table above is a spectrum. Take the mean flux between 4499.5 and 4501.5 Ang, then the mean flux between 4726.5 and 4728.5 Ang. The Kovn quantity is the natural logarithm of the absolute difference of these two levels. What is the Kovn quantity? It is -0.94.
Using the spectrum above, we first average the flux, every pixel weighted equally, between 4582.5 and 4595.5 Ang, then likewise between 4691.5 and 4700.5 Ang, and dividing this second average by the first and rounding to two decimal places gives 1.08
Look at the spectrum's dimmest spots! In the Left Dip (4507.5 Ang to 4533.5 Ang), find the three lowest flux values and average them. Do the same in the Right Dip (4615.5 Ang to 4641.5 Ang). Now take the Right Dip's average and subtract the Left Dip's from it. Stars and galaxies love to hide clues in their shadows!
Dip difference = 3.4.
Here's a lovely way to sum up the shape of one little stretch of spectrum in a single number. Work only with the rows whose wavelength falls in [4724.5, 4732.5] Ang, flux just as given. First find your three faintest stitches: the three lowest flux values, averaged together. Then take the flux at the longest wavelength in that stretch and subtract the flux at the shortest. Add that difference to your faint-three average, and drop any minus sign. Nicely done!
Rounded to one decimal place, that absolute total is 10.4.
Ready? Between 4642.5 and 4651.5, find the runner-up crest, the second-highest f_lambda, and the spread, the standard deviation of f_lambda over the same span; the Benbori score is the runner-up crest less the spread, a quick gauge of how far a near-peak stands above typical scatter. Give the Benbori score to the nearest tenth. 9.5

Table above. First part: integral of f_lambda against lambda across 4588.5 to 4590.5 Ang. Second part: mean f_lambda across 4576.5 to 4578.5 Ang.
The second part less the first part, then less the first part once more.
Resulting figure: -29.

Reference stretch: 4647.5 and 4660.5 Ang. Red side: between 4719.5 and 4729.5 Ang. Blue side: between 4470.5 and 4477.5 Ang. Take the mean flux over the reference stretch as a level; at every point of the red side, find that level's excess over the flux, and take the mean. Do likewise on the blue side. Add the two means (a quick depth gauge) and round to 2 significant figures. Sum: 1.1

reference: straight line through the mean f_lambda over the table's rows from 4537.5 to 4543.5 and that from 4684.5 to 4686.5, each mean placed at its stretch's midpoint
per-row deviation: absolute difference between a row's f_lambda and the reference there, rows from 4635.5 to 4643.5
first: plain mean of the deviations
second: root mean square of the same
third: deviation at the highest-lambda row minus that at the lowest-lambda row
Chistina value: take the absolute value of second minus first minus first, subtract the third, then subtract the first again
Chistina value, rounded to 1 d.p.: 1.2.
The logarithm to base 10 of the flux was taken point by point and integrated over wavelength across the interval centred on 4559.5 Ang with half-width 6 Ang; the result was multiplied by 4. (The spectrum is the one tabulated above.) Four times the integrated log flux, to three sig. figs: 48.5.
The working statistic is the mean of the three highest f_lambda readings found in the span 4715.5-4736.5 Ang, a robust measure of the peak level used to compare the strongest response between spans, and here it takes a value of 11.8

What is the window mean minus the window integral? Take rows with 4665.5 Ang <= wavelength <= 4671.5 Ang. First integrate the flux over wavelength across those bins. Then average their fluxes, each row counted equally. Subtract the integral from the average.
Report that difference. -40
